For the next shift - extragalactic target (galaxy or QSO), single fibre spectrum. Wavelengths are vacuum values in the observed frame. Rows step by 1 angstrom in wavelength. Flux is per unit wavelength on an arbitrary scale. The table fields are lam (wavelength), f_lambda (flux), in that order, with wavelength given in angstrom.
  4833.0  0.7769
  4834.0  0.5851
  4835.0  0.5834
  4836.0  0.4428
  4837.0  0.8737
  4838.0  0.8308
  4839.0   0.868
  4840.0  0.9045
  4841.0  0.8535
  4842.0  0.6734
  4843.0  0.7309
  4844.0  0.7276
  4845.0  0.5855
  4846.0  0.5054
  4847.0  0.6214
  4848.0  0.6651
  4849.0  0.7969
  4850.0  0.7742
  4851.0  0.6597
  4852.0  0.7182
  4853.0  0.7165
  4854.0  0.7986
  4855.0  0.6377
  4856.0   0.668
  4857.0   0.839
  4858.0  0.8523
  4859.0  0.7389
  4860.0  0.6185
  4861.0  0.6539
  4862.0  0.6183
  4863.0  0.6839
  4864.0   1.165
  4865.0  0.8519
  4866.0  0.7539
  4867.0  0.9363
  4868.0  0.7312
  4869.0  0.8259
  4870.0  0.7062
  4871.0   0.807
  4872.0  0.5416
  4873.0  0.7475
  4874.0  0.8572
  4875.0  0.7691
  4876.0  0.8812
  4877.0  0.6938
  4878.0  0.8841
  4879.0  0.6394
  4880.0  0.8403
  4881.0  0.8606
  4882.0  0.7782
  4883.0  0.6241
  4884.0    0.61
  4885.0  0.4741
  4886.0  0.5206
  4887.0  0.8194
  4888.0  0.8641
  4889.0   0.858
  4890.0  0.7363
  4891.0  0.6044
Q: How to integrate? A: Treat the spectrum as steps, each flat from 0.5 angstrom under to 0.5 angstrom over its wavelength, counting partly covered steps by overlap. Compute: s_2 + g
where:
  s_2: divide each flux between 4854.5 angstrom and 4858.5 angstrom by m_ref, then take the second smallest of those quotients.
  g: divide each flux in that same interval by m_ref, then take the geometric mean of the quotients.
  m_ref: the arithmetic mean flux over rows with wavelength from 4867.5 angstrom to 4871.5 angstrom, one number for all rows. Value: 1.84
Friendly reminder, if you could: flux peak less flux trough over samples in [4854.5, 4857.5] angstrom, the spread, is 0.20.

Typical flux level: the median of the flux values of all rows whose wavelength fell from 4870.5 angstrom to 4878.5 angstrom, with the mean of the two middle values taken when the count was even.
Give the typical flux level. 0.788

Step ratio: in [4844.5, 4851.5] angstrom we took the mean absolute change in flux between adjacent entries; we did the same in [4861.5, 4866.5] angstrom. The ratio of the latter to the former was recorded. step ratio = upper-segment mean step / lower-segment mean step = 2.8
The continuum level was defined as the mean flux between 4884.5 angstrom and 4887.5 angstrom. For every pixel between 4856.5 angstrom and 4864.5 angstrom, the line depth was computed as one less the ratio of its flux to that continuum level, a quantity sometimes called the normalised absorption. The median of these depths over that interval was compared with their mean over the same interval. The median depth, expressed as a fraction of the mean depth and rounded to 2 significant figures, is 0.64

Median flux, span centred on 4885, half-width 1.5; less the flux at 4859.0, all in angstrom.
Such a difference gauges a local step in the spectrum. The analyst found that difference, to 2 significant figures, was -0.22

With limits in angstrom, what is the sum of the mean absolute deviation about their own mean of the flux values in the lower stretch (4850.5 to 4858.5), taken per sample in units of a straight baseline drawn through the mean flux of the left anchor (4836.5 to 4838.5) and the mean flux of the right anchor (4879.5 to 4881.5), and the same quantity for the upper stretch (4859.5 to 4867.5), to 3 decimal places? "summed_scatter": 0.258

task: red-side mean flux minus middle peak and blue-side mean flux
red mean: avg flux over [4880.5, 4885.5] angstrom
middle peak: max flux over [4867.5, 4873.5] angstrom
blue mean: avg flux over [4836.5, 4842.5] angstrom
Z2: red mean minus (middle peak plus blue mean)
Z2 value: -0.99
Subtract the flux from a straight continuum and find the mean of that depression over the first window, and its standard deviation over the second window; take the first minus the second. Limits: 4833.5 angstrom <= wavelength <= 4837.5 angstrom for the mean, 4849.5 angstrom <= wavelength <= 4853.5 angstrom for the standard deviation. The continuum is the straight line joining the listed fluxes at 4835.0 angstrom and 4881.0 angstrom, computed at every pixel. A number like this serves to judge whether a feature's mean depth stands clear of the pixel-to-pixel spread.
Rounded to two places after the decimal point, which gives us -0.08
